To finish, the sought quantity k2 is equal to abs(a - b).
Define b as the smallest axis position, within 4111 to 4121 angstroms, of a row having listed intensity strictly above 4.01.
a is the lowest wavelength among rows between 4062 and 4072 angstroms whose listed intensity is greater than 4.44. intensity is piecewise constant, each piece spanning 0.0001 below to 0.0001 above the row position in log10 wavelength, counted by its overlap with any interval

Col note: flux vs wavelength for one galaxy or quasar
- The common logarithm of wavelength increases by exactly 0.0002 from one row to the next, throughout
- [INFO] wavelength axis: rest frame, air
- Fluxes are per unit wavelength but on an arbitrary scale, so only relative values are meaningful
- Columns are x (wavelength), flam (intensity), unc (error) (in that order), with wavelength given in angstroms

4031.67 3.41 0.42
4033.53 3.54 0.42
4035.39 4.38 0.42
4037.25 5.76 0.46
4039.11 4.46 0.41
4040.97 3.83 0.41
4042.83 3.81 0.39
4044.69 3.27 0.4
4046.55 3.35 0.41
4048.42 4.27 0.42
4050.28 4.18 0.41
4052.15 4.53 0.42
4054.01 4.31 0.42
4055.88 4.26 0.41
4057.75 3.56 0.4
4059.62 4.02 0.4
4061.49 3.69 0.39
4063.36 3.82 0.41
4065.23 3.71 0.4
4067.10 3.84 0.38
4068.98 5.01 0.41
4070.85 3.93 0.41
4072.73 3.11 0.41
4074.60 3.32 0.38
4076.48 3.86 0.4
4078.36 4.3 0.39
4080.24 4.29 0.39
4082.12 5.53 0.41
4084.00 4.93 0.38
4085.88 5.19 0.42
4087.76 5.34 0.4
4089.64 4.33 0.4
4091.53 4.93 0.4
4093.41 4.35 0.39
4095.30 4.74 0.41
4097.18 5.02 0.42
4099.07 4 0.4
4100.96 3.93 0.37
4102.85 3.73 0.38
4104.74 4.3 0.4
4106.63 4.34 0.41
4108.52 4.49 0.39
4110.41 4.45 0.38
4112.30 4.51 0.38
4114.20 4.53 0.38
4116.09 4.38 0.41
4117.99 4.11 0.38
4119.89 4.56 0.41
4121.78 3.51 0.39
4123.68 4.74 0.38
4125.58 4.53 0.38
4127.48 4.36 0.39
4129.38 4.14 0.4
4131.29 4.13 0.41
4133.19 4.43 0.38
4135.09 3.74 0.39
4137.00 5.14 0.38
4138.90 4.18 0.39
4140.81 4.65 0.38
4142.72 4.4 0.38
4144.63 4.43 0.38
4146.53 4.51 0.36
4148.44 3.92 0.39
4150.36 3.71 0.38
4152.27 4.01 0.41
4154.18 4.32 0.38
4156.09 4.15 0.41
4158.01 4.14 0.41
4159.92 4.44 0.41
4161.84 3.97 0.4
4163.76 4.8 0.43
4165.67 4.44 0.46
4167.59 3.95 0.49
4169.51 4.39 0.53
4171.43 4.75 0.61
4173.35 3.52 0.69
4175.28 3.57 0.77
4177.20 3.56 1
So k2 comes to 43.3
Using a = 4068.98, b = 4112.30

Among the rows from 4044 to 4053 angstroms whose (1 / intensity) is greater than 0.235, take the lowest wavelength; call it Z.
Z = 4044.69 angstroms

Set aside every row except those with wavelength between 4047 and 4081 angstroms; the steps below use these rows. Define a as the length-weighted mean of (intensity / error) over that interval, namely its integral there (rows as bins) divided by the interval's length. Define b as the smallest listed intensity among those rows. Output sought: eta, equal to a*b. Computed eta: 31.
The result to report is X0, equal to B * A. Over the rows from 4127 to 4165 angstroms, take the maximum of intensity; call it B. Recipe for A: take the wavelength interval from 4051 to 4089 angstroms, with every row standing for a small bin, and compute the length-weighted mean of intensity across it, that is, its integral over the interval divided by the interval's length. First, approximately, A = 4.23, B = 5.14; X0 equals 21.7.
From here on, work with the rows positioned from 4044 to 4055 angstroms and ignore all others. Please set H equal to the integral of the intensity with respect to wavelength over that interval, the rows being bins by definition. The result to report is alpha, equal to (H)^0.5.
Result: 6.6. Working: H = 44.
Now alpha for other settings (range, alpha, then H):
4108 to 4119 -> 7.0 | 48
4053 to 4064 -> 6.6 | 43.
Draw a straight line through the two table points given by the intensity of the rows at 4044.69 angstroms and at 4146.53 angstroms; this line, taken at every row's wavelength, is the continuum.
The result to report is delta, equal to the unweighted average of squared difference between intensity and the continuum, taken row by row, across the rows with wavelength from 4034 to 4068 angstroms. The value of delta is 0.9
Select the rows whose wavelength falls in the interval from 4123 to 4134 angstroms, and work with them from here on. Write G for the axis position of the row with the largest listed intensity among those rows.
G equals 4123.68 angstroms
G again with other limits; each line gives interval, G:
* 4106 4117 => 4114.20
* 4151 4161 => 4159.92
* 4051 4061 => 4052.15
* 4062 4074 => 4068.98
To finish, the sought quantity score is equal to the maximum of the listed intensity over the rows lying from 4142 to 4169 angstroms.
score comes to 4.8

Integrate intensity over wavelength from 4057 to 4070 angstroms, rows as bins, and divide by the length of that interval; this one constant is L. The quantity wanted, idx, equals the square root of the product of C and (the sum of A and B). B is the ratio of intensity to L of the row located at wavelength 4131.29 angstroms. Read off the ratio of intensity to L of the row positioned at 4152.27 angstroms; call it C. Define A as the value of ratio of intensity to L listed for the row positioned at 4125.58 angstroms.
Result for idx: 1.49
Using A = 1.15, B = 1.04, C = 1.01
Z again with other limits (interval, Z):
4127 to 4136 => 4129.38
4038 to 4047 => 4040.97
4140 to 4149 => 4148.44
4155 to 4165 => 4156.09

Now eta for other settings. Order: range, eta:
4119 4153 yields 39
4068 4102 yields 35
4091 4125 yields 39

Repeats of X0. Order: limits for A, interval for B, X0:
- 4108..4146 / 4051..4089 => 24.2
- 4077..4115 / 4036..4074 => 26.2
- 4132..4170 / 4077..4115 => 23.7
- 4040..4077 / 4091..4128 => 19.5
